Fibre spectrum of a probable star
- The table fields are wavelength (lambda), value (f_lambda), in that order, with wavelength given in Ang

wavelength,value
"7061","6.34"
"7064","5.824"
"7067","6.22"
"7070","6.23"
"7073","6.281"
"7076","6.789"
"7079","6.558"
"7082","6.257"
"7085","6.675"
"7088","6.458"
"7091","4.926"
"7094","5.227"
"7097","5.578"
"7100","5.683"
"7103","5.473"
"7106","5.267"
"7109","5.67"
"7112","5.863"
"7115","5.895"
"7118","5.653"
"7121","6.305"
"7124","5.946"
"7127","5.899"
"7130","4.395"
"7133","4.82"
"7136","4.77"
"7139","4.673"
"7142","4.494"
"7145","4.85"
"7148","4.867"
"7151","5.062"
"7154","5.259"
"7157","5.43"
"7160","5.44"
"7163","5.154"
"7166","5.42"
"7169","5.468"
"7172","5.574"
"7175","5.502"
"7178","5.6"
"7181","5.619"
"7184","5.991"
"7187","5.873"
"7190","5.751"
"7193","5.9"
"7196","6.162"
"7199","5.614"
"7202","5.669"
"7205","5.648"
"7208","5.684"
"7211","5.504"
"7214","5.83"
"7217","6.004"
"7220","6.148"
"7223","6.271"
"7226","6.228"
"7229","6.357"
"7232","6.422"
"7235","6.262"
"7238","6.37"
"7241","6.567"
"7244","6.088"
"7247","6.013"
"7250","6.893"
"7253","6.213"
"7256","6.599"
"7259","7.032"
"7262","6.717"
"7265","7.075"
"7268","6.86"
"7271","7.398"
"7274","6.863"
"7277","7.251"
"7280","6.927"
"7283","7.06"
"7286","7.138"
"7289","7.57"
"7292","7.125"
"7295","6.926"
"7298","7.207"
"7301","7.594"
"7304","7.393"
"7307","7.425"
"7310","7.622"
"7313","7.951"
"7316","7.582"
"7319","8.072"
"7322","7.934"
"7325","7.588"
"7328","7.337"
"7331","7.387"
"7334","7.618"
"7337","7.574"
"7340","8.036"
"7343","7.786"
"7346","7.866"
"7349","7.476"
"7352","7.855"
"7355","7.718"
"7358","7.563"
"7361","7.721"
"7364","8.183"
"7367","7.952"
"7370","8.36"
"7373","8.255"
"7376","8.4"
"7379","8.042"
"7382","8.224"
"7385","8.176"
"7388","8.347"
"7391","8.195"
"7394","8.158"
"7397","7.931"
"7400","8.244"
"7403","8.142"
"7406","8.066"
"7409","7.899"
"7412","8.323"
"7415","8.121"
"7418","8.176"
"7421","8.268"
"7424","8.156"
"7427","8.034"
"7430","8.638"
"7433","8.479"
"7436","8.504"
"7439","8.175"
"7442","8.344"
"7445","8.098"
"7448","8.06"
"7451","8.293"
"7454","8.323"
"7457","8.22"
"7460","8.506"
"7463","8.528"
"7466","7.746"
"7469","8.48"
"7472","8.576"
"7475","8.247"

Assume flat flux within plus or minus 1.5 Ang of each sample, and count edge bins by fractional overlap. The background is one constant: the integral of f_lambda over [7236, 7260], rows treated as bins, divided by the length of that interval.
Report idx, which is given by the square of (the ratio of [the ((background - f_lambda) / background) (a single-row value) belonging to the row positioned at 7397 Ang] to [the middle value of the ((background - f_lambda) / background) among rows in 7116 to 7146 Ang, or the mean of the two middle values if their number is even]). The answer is 0.8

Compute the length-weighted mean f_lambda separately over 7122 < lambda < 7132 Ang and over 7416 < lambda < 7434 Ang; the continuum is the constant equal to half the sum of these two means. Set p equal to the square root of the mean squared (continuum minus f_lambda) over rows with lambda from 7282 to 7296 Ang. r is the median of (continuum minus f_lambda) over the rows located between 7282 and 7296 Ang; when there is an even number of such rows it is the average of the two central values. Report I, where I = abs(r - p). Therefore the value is 0.6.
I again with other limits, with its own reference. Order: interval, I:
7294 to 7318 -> 1.3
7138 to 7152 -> 0.1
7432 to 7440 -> 3.2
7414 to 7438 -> 2.8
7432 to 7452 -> 2.9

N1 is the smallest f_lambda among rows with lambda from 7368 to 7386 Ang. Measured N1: 8.042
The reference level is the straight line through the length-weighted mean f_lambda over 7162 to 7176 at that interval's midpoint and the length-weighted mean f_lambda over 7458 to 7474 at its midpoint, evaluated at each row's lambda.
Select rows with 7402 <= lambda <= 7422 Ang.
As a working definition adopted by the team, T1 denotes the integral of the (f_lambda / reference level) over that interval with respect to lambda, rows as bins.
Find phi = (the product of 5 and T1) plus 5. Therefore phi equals 109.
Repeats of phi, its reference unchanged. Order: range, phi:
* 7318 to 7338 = 114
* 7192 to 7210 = 95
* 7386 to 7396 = 59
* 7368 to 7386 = 104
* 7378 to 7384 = 37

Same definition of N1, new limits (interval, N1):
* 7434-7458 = 8.06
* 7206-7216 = 5.504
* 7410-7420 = 8.121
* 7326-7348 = 7.337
